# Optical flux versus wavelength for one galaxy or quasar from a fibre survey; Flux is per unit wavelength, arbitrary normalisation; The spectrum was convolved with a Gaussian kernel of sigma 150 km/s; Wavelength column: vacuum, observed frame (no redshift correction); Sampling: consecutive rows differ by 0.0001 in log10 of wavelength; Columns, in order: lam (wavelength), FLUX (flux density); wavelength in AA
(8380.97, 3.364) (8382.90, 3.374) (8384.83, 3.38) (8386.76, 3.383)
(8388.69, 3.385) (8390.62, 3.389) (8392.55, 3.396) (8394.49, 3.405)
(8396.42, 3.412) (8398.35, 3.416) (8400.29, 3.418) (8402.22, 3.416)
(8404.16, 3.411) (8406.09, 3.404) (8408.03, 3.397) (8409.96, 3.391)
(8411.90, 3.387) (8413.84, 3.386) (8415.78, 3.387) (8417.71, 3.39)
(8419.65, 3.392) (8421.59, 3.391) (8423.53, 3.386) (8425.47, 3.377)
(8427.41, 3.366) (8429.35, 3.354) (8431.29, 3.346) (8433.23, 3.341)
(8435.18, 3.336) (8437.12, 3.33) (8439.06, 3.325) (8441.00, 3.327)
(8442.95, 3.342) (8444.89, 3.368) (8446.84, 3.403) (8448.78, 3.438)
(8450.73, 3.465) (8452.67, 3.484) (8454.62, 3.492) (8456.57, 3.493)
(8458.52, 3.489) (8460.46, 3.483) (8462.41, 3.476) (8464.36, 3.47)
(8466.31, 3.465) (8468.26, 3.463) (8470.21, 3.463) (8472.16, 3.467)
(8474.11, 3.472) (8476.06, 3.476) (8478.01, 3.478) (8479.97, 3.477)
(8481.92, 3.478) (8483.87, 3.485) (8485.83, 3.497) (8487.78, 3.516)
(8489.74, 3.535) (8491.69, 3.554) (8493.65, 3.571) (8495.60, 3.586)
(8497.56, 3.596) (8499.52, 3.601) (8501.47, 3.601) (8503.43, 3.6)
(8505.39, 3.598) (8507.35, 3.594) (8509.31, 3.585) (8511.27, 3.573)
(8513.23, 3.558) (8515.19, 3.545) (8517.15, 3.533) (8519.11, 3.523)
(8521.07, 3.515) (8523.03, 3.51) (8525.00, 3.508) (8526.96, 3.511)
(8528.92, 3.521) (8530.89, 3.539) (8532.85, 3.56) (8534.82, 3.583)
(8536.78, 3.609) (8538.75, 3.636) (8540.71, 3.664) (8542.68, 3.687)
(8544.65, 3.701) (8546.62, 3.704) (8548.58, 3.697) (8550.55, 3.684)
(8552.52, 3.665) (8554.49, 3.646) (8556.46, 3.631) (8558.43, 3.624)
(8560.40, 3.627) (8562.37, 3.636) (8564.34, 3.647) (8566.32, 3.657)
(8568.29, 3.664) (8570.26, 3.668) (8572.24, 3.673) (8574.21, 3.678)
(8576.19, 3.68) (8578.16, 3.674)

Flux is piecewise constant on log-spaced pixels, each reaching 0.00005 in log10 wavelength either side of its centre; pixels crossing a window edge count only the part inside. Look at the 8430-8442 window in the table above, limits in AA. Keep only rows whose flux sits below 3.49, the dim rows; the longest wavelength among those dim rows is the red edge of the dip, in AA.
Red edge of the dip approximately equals 8441.00 AA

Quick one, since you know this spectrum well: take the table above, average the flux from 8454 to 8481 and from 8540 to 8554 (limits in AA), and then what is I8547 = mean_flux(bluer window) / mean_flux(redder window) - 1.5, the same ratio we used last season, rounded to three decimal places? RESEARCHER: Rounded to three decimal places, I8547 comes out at -0.557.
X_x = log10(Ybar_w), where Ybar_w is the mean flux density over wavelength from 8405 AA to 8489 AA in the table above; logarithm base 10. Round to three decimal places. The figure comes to 0.534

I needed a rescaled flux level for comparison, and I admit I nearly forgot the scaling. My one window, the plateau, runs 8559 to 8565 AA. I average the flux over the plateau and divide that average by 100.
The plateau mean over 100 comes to 0.0364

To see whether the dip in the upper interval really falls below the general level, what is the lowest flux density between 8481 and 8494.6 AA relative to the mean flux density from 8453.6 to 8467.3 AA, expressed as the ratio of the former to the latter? 0.999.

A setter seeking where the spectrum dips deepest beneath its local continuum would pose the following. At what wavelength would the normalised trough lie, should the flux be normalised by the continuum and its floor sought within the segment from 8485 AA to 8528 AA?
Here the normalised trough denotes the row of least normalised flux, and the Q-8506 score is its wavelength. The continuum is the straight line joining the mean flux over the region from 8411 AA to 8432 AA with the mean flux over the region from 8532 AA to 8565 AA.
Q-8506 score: 8526.96 AA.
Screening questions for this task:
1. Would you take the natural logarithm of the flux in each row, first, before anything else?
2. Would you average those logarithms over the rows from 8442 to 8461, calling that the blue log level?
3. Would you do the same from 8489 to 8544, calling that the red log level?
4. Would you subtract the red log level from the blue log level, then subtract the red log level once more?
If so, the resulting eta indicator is -1.309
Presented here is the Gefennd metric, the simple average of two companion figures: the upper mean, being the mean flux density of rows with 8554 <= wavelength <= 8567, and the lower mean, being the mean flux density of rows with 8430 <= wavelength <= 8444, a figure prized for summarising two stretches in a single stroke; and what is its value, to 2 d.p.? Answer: 3.49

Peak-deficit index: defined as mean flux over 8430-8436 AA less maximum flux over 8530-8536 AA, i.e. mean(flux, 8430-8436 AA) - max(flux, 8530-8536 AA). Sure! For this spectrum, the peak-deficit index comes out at -0.24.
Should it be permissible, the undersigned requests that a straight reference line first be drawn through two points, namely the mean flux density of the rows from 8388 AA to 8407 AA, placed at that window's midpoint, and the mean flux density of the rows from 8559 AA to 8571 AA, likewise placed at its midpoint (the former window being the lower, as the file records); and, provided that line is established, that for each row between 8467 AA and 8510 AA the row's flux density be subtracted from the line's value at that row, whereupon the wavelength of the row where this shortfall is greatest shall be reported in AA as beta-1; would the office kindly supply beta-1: 8481.92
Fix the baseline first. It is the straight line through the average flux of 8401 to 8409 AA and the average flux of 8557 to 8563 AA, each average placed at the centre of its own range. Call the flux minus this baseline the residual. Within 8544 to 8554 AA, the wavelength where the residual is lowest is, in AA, 8552.52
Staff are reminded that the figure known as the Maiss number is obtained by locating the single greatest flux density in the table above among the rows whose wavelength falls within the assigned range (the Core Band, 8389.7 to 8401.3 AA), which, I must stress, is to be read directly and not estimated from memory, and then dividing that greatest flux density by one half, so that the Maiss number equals 6.84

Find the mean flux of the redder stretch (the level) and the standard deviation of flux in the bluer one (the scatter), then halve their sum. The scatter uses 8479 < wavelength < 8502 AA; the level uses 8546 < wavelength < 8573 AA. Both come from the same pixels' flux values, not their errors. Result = 1.85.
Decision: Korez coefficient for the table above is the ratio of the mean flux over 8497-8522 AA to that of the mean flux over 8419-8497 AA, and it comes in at 1.04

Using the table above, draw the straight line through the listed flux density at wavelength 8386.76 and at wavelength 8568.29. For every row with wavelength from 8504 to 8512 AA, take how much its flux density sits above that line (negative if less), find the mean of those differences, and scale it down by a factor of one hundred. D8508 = 0.0002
